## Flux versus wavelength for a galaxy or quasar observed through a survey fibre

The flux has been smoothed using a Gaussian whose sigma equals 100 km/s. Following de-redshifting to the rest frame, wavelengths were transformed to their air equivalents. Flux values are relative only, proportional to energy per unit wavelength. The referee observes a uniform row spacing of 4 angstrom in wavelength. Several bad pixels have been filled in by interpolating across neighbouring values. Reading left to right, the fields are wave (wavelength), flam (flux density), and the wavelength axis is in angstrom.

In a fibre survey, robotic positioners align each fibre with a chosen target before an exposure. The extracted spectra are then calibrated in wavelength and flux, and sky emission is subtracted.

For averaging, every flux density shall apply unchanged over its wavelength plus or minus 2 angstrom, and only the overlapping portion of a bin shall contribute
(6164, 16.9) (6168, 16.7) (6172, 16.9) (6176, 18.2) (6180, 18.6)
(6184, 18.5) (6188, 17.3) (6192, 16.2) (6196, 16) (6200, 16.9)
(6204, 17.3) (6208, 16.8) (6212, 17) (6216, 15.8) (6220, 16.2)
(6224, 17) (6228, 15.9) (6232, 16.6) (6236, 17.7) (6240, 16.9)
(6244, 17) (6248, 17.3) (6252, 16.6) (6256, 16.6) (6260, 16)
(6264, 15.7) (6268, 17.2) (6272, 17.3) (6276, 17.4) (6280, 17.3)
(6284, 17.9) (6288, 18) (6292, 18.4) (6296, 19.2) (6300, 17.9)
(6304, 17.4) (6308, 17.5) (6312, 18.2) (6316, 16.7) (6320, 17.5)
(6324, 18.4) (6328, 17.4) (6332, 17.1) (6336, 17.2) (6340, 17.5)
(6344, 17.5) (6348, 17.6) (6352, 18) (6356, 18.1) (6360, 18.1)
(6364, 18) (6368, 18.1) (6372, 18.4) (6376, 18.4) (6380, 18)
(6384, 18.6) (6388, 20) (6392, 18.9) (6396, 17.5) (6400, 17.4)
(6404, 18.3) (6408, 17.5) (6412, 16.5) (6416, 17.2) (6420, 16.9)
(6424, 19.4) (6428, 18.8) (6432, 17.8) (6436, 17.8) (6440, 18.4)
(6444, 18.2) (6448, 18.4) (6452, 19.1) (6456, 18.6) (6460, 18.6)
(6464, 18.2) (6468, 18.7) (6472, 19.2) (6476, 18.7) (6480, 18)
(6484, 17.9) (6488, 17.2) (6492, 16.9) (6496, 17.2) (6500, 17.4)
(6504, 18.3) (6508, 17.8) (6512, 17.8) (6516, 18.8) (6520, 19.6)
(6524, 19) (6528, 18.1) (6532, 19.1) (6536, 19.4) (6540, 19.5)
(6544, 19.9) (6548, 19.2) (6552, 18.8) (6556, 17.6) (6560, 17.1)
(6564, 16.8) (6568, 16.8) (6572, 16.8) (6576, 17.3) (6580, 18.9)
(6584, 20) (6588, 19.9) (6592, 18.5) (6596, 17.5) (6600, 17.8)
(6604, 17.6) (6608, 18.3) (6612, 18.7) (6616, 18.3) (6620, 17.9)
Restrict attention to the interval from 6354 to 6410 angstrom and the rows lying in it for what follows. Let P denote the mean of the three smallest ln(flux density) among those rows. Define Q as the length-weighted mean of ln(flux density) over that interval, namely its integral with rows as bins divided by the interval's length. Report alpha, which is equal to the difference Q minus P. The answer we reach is 0.042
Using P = 2.860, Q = 2.90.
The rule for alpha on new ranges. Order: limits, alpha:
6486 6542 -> 0.066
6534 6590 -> 0.090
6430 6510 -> 0.057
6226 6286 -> 0.062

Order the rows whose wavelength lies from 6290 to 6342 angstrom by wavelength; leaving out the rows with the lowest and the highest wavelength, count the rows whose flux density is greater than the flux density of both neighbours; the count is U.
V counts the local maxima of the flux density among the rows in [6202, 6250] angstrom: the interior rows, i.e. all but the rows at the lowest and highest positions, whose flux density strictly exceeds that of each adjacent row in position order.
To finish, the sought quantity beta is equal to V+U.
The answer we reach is 6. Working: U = 3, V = 3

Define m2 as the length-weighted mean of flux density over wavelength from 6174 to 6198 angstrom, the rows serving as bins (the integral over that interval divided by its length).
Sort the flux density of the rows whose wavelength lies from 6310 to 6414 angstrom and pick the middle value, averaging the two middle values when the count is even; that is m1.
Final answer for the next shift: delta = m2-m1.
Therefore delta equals -0.5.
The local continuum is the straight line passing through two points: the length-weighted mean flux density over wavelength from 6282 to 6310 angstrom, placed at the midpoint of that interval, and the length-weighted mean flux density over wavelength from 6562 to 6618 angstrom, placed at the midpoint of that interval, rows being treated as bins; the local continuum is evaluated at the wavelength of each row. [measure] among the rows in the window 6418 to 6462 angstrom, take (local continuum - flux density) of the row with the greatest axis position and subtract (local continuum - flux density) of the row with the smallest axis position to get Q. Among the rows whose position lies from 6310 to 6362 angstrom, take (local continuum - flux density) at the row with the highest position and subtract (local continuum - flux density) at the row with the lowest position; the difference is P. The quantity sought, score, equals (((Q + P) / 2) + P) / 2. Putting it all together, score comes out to -0.34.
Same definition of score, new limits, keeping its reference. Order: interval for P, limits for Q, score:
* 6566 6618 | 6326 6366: -1.27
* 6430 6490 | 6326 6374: 0.21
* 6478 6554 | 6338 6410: -0.59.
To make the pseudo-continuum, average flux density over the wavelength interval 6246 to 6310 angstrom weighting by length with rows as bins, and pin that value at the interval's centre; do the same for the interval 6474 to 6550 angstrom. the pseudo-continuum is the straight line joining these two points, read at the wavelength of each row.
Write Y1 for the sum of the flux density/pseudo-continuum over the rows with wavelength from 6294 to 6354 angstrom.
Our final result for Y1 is 15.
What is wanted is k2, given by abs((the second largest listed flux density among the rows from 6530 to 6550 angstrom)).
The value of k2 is 19.5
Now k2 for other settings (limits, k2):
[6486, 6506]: 17.4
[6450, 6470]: 18.7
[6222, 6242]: 17.0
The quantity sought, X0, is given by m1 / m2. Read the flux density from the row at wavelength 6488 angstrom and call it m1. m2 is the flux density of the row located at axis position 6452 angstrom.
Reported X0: 0.90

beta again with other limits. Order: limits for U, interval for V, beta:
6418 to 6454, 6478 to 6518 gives 3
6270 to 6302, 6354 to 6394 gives 3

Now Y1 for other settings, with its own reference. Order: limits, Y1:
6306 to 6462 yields 39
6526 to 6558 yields 8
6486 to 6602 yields 29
